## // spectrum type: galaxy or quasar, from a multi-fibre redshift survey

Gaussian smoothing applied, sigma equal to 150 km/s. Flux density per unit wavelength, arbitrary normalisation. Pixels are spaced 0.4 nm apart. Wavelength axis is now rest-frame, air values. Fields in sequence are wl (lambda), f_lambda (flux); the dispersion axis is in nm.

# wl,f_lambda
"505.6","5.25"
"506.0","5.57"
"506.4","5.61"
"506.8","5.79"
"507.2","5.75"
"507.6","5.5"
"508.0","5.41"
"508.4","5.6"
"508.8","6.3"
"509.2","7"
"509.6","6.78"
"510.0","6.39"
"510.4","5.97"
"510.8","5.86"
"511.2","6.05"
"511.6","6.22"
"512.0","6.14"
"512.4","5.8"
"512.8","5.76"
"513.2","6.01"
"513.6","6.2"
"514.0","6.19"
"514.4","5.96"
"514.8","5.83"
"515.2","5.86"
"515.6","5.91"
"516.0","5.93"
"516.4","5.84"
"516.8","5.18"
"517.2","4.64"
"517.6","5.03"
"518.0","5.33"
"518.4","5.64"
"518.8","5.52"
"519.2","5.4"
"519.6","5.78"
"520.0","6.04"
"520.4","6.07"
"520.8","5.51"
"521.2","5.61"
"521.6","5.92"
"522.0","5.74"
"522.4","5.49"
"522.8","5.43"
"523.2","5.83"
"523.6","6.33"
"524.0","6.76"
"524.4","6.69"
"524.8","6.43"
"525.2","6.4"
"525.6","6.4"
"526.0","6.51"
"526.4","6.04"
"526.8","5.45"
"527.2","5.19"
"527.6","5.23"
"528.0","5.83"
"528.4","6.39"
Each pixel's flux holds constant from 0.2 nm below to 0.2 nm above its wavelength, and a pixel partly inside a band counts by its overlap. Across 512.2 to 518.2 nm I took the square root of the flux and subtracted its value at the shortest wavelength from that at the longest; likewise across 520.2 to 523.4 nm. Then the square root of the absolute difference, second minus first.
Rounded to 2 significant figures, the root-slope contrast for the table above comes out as 0.22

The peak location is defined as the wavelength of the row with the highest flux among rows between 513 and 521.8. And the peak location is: 513.6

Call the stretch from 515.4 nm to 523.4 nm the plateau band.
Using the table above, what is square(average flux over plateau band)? 31.3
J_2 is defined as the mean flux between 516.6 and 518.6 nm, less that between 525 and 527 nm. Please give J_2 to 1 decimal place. -1.0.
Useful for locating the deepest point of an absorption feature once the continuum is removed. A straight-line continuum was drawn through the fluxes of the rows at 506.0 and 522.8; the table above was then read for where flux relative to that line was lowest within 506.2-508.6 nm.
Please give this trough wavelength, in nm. 508.0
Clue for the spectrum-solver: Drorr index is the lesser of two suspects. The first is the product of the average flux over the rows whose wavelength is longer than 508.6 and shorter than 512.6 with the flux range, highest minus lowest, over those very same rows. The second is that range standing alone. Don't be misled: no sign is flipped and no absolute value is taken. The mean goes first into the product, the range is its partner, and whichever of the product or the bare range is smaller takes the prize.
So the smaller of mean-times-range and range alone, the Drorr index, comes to 1.20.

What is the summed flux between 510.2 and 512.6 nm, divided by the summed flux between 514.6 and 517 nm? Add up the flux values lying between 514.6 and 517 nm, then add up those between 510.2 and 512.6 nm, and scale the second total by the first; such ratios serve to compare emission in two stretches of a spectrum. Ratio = 1.043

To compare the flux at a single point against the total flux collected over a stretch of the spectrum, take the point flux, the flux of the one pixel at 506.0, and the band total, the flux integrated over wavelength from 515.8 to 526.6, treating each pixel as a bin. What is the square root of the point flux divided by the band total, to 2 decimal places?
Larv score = 0.30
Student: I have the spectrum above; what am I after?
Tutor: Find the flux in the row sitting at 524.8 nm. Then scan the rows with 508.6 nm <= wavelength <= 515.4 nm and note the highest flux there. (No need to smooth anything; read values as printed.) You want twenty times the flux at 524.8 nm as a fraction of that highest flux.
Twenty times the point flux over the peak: 18.4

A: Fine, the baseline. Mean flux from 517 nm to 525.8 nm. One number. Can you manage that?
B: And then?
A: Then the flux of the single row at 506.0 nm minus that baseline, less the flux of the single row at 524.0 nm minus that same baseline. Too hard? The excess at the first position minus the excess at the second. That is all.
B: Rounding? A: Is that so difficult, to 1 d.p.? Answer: -1.2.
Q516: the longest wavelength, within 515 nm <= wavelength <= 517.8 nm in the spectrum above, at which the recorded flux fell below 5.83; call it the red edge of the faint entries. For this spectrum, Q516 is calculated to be 517.6 nm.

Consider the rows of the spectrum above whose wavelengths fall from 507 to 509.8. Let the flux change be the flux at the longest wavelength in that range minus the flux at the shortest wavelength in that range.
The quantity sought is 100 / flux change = 97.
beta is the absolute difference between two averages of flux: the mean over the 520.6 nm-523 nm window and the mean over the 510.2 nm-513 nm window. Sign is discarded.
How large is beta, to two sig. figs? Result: 0.35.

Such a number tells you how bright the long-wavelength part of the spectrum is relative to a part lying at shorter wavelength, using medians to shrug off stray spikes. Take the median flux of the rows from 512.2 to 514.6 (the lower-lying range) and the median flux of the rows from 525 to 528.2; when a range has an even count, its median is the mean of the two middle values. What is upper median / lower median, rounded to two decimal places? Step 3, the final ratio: 0.99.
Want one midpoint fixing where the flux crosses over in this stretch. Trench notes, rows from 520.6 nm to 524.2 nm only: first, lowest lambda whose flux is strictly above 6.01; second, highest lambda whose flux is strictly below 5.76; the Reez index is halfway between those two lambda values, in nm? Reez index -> 523.20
